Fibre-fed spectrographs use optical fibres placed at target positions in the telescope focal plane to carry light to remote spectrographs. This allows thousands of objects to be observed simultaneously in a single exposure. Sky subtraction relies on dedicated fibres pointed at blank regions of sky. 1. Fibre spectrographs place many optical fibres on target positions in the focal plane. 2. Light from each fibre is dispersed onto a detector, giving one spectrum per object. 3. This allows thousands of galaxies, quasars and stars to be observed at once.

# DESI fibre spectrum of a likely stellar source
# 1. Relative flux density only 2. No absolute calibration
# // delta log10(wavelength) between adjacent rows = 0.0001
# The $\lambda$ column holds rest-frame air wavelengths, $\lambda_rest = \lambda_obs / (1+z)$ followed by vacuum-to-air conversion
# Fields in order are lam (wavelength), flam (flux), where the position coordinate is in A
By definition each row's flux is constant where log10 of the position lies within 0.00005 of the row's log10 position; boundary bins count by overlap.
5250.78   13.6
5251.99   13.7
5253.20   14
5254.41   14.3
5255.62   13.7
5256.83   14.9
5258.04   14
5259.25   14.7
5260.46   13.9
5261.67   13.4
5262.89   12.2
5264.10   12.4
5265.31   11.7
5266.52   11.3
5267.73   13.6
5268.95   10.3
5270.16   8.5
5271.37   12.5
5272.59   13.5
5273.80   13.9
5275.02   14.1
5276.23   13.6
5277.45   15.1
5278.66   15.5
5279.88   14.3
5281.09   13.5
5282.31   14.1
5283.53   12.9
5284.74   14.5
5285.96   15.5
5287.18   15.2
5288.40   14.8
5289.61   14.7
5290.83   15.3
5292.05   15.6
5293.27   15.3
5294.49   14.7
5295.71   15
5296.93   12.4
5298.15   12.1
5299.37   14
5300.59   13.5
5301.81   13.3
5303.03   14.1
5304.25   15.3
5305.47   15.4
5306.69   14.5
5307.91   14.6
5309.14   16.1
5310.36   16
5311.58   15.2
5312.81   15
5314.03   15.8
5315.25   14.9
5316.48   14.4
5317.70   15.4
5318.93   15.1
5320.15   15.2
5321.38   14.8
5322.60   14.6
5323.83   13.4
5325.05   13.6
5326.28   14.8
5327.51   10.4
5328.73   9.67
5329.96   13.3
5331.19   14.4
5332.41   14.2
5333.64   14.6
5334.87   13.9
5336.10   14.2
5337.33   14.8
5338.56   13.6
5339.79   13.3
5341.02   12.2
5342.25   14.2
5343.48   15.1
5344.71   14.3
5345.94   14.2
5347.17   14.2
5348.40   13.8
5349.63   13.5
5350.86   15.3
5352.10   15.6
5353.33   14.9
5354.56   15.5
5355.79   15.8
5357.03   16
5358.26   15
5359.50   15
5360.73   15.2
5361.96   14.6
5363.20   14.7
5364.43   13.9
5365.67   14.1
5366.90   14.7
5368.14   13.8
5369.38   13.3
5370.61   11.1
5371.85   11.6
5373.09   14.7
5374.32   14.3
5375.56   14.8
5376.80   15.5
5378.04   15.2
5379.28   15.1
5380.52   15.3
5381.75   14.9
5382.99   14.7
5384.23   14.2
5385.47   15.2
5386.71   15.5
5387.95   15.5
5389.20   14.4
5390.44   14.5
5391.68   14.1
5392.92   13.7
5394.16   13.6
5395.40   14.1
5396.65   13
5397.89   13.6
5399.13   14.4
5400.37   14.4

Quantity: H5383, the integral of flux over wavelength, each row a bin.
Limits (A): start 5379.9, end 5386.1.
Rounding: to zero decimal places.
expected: 92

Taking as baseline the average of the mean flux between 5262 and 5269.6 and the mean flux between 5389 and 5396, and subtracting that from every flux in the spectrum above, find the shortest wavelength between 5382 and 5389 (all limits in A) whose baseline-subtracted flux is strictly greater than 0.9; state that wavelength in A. 5382.99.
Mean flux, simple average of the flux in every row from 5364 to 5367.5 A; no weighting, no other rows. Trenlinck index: 14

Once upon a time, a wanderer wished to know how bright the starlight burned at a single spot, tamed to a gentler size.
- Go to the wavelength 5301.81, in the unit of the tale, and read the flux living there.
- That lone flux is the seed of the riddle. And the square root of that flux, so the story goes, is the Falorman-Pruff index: 3.65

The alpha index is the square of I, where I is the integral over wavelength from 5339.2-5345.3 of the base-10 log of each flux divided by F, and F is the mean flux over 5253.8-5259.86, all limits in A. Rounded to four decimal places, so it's 0.0104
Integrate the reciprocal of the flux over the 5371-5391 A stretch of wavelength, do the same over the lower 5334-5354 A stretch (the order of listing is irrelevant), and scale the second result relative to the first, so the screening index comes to 1.03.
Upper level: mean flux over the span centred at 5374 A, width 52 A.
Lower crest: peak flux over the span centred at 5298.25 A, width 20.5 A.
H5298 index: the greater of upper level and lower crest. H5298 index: 15.60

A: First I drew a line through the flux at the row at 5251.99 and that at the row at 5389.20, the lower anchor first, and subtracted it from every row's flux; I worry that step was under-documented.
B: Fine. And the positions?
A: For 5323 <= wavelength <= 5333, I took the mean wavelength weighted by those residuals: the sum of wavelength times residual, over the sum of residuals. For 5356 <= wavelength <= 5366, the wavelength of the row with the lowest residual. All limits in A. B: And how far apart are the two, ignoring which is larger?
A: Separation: 36.6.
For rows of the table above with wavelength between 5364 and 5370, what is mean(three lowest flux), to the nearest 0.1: 13.7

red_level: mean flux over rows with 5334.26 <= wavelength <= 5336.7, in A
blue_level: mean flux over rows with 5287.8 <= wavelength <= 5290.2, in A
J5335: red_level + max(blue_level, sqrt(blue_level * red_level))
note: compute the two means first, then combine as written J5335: 28.8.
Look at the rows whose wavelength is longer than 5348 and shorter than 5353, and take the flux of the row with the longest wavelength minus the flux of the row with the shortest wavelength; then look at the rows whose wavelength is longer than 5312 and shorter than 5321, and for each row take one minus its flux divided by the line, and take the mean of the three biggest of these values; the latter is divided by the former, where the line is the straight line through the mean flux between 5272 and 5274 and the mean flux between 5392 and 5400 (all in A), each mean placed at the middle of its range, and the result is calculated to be -0.04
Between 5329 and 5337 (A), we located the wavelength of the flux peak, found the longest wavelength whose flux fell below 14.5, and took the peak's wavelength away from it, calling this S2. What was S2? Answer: 2.5 A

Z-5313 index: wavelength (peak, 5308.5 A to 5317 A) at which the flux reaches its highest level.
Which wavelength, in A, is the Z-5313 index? 5309.14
